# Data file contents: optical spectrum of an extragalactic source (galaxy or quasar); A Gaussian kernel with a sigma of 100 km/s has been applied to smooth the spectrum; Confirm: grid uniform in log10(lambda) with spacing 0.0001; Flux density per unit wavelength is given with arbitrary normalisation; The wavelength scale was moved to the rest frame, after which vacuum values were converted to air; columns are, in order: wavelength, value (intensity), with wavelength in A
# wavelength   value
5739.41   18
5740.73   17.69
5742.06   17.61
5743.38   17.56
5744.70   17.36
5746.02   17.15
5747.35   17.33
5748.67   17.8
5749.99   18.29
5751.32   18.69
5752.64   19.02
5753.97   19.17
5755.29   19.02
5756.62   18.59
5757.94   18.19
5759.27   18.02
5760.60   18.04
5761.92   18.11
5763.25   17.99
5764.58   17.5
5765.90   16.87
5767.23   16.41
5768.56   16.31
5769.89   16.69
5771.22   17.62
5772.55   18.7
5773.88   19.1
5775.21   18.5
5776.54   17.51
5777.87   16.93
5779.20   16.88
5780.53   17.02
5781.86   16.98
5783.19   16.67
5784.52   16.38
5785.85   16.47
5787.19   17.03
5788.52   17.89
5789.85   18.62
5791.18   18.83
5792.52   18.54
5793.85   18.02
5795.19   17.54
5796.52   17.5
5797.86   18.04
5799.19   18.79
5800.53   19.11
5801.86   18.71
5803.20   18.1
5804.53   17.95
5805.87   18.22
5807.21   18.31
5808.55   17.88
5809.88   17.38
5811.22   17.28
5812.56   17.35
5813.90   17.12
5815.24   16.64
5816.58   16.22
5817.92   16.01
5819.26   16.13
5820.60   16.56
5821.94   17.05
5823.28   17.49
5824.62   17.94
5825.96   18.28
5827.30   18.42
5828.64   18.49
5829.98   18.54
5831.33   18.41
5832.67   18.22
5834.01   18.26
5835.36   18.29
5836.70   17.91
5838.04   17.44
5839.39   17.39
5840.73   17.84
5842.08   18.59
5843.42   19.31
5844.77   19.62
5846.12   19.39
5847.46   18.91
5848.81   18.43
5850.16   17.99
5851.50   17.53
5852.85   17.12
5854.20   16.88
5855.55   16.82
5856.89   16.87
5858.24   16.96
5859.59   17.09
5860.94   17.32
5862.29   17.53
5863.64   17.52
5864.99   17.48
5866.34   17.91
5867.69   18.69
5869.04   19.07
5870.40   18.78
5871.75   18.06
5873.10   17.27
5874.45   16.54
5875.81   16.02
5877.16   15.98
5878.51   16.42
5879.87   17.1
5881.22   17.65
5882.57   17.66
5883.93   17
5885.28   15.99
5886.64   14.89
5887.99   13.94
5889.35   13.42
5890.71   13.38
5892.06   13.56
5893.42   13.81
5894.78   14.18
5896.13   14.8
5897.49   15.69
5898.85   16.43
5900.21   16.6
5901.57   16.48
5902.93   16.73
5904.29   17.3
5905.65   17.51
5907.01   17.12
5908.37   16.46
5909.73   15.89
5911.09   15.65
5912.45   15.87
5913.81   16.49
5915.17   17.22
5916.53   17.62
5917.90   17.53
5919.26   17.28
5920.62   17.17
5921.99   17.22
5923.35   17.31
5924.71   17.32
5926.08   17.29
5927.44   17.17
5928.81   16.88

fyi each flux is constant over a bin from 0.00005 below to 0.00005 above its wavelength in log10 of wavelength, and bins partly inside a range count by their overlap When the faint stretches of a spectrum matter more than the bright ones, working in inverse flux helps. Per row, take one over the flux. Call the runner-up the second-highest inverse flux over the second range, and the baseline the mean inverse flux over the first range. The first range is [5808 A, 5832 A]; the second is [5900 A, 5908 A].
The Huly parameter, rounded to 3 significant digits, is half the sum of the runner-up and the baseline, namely 0.0589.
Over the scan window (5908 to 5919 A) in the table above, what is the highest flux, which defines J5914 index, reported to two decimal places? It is 17.62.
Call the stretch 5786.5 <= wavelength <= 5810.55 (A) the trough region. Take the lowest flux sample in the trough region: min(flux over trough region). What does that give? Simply 17.03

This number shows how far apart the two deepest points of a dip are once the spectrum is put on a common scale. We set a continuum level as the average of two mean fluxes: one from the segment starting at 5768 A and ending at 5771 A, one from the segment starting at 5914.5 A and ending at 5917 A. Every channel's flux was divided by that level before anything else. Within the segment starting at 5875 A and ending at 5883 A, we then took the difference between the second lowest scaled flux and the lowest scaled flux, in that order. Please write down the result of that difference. 0.00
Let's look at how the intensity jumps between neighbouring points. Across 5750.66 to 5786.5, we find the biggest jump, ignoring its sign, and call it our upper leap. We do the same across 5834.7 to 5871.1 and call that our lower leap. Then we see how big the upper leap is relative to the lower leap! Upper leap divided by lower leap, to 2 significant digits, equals 1.4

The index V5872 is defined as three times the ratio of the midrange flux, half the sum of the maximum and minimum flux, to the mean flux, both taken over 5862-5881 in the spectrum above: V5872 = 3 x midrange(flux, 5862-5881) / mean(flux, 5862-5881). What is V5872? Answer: 3.01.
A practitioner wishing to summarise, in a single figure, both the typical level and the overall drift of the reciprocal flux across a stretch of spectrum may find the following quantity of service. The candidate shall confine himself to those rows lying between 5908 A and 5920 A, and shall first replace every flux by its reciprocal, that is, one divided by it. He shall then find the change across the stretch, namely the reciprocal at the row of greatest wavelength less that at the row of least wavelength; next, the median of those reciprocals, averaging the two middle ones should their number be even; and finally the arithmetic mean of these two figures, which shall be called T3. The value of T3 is 0.0289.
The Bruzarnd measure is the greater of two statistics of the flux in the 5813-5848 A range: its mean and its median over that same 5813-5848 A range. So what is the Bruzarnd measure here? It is 18.1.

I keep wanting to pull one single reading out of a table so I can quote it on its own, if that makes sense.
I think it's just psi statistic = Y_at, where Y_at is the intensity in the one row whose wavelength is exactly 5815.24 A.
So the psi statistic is 16.64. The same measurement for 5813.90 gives 17.12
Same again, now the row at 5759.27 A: 18.02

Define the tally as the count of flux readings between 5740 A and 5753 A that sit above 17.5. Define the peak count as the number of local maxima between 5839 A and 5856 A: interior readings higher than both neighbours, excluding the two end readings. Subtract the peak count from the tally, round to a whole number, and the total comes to 6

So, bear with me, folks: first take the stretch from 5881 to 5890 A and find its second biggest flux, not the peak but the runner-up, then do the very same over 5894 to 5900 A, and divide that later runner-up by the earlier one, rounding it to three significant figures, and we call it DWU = 0.889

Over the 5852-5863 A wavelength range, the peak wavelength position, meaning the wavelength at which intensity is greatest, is 5862.29 A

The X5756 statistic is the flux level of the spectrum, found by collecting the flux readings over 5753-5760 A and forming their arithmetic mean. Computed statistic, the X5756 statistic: 18.6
